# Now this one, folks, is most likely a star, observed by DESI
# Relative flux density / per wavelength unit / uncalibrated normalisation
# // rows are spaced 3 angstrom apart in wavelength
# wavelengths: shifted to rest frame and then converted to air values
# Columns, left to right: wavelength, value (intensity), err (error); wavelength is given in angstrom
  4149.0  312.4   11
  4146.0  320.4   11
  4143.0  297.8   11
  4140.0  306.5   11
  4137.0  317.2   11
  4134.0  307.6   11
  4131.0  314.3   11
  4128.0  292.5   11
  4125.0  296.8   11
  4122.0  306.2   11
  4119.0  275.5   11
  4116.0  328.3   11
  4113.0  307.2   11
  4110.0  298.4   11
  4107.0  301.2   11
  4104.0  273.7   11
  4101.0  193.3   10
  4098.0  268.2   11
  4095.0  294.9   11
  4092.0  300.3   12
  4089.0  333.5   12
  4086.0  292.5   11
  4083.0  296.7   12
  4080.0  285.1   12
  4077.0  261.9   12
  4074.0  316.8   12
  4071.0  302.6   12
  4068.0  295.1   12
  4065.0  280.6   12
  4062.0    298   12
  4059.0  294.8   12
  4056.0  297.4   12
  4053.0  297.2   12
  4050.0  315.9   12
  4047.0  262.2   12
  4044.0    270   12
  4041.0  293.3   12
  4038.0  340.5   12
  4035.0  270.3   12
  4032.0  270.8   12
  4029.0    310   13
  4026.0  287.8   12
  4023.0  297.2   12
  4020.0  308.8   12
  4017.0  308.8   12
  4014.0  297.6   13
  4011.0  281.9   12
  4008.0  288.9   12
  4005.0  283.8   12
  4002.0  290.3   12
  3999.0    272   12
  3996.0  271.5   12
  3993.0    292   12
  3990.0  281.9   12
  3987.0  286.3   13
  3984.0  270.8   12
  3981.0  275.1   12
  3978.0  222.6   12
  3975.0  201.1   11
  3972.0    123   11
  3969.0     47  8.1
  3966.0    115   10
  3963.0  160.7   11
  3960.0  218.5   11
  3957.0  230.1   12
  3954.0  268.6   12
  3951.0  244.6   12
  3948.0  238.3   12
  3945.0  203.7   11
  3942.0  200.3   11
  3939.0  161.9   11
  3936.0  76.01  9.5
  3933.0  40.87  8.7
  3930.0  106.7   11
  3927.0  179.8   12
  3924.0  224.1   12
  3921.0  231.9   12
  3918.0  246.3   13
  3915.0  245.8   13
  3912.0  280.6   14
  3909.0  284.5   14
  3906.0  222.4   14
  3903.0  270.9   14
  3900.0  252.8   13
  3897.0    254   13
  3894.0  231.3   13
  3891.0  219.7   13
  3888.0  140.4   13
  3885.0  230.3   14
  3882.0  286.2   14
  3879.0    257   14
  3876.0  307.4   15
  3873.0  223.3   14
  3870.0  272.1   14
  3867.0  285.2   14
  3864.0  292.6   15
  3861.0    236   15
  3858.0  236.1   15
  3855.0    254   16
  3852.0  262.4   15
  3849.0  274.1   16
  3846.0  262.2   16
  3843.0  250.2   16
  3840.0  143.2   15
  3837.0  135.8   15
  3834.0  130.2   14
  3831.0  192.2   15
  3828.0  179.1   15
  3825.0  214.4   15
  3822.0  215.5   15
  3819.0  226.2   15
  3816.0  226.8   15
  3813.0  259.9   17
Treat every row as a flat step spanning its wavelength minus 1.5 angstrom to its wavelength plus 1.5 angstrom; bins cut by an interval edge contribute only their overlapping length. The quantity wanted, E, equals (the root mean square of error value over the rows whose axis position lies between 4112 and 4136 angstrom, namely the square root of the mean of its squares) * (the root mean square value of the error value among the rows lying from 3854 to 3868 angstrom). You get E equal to 165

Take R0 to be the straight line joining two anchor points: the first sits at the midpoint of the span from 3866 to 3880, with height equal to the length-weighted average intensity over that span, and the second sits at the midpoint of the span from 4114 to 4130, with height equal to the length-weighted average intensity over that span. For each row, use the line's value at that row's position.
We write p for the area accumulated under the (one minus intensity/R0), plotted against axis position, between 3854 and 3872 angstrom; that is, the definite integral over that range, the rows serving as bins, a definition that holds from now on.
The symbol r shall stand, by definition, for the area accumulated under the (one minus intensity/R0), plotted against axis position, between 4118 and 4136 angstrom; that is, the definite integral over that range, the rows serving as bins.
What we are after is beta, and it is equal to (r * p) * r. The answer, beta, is 0.00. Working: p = 0.4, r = 0.1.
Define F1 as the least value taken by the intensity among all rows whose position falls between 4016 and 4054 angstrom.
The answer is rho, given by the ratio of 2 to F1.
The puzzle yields 0.008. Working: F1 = 262.2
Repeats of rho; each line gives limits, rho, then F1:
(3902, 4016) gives 0.049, 40.87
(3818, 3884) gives 0.015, 130.2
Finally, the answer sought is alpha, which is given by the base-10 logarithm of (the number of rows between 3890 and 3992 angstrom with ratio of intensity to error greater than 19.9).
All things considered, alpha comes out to 0.9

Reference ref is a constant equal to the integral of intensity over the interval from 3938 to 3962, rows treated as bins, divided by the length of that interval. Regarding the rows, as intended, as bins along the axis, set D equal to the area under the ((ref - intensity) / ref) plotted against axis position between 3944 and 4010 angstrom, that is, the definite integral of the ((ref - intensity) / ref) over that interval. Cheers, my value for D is -3 angstrom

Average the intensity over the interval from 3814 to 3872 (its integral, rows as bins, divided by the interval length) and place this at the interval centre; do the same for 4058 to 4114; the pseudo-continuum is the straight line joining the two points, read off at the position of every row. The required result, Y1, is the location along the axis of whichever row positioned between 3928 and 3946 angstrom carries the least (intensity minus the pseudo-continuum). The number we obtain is 3933.0 angstrom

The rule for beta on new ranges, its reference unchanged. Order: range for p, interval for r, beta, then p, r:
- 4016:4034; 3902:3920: -0.58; -0.5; 1.1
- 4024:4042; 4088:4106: -0.63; -0.4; 1.3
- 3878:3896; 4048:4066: 0.23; 2.9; -0.3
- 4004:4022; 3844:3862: -0.34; -0.5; 0.8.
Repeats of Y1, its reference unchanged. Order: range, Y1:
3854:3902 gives 3888.0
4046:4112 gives 4101.0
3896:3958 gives 3933.0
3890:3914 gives 3906.0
